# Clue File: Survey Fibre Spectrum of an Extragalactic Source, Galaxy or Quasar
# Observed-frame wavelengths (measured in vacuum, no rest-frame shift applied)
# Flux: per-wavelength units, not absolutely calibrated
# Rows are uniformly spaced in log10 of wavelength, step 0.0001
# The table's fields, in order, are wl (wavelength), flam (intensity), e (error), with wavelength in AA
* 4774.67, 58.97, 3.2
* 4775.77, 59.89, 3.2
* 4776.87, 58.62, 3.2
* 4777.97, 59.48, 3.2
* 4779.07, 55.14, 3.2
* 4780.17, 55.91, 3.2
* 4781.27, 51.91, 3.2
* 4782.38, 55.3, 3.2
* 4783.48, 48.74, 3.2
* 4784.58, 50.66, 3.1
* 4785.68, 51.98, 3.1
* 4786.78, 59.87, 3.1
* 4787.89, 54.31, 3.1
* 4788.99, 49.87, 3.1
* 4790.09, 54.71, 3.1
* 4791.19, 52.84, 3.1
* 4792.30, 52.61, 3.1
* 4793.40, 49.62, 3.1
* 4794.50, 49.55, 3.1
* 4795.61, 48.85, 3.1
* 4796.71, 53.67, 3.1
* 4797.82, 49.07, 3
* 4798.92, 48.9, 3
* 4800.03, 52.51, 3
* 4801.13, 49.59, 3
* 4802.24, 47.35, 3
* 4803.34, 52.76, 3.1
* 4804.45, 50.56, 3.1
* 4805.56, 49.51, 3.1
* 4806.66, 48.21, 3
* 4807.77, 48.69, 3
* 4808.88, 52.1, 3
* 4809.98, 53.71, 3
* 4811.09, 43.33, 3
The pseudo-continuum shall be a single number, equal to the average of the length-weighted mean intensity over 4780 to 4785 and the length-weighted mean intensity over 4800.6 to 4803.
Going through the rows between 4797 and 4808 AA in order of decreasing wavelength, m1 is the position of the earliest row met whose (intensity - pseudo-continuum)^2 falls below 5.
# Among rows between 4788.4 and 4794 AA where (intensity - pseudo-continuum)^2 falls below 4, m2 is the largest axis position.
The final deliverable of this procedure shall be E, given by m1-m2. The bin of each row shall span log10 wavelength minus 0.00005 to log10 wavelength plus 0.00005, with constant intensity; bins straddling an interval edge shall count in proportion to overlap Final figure 14.4 AA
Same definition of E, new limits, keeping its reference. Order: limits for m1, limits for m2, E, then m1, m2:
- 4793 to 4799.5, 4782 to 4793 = 9.9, 4798.92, 4788.99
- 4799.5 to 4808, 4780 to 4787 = 22.1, 4807.77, 4785.68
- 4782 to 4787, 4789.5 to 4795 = -8.8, 4785.68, 4794.50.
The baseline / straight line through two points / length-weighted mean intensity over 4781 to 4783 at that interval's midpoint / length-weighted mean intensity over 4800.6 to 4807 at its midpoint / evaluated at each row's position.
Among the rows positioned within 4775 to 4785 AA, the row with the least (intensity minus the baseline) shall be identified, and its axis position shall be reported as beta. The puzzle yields 4783.48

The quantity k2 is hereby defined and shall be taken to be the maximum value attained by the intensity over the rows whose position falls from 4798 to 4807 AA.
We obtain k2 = 52.76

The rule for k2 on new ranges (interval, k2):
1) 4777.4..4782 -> 59.48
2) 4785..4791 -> 59.87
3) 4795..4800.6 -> 53.67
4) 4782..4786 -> 55.3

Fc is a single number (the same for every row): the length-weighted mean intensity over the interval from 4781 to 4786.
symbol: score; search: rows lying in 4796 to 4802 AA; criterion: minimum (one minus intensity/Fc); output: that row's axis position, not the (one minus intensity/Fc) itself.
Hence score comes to 4796.71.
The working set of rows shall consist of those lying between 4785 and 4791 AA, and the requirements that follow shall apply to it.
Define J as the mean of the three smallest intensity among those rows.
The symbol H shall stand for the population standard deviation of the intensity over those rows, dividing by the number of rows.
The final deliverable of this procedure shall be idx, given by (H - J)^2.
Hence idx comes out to 2372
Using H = 3.3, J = 52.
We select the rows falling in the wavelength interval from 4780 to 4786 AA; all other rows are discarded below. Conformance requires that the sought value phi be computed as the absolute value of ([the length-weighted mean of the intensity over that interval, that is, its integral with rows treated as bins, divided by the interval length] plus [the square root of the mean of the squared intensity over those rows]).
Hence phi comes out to 105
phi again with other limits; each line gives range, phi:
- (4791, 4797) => 102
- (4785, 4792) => 108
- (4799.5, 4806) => 101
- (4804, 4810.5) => 101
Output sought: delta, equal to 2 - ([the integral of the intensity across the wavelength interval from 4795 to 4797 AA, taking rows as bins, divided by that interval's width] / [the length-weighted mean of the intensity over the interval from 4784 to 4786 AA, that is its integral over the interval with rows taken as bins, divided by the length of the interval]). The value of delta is 1.01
